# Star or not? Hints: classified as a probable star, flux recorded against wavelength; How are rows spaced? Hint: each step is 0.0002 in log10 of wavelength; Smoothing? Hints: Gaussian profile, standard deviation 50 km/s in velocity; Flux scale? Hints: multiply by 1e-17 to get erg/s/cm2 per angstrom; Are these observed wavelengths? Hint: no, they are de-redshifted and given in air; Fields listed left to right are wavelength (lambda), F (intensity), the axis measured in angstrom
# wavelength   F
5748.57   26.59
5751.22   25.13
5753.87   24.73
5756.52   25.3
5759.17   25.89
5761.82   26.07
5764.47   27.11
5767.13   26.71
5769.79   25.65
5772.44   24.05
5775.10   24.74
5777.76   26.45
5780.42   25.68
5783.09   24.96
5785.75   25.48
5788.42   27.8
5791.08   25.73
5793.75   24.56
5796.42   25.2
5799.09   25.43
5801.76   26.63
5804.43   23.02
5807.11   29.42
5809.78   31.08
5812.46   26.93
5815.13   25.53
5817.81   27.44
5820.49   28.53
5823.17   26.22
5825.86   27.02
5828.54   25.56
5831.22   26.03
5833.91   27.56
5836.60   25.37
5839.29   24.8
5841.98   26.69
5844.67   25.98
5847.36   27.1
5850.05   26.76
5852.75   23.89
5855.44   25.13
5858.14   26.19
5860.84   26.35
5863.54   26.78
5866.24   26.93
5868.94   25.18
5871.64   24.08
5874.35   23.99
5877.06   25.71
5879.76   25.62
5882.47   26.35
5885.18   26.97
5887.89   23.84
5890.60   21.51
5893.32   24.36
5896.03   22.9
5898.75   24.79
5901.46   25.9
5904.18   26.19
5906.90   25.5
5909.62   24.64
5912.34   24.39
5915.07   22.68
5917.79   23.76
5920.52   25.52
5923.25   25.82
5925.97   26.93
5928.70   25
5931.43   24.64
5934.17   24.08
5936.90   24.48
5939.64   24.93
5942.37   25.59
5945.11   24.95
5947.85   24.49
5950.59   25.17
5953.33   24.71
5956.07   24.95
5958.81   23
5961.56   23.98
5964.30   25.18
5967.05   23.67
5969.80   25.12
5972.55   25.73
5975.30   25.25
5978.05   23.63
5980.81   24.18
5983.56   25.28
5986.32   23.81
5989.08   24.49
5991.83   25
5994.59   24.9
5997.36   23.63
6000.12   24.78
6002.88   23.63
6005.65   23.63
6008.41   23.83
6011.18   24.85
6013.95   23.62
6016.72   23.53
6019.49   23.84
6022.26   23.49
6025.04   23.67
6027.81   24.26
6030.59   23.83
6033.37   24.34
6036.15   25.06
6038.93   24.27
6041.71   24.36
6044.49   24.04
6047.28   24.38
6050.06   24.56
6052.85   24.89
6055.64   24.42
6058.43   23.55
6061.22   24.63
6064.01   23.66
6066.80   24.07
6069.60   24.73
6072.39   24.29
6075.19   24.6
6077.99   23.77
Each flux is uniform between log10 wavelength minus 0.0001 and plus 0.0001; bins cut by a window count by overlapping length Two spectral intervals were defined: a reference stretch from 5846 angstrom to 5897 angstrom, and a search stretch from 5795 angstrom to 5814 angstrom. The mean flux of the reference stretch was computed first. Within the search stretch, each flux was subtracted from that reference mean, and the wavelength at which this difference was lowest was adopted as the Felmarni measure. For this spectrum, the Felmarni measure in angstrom 5809.78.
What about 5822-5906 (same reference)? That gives 5833.91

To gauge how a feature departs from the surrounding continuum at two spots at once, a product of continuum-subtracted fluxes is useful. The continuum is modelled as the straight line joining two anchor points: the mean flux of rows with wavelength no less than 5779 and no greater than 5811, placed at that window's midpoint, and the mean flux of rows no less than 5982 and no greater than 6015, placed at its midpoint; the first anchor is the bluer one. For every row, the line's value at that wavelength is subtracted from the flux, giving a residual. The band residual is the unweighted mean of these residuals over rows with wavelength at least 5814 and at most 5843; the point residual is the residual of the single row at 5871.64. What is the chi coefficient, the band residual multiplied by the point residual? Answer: -0.7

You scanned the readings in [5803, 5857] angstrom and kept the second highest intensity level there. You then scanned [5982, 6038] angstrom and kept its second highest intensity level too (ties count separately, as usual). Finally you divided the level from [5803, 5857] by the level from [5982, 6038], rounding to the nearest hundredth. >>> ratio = 1.17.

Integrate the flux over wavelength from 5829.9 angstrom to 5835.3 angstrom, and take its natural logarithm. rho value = 5.0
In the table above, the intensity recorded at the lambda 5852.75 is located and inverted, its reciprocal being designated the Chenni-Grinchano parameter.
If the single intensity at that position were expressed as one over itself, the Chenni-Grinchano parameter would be 0.042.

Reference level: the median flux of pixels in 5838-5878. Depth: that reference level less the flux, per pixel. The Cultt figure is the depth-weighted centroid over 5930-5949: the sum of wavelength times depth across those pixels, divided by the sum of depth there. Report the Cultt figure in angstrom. 5938.9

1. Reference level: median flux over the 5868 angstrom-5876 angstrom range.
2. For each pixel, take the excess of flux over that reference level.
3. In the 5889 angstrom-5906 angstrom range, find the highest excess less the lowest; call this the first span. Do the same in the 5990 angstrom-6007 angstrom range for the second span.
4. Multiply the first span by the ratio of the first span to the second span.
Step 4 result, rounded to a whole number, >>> 16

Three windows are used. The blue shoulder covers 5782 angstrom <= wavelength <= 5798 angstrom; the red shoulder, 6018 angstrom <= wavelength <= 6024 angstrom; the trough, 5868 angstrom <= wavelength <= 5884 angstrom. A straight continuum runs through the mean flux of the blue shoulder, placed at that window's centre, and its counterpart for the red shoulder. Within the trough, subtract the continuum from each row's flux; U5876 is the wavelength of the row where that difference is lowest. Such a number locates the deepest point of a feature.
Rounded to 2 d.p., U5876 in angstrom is 5874.35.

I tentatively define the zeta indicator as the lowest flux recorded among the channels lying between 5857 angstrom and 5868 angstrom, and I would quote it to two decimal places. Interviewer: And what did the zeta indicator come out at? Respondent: 26.19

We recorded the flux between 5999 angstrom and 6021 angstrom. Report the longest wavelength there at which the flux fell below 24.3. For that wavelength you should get 6019.49 angstrom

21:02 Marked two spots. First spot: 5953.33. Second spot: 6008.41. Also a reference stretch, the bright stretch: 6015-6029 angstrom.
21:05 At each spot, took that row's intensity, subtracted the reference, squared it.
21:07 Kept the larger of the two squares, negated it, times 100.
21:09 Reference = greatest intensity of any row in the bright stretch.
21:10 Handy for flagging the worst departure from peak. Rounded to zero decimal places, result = -20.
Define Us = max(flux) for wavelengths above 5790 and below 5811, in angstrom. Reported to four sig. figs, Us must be 31.08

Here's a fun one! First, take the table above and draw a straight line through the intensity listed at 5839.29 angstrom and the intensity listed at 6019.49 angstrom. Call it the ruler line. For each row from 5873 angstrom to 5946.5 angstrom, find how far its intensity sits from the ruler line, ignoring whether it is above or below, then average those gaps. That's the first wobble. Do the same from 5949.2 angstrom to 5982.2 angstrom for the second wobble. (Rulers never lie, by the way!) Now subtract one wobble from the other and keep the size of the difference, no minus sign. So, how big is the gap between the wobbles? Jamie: 0.280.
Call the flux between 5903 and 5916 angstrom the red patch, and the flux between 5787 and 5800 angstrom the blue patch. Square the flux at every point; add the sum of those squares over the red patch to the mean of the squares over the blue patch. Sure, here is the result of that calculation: 3717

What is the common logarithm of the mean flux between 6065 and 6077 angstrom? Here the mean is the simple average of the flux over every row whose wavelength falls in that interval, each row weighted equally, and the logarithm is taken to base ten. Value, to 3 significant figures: 1.39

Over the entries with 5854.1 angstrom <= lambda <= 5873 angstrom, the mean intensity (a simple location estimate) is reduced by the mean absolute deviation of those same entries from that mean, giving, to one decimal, 24.9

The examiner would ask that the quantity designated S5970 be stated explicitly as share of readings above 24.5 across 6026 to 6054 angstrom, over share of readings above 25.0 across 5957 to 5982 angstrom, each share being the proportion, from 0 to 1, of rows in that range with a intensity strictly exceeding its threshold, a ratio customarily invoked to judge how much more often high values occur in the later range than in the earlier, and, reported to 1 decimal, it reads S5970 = 0.7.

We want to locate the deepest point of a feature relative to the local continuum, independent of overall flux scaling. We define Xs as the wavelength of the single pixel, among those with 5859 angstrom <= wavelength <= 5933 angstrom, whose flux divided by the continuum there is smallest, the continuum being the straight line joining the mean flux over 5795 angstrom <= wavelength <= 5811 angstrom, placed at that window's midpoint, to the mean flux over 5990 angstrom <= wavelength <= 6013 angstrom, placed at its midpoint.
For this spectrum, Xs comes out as 5890.60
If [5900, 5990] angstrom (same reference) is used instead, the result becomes 5915.07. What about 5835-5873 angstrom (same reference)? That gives 5852.75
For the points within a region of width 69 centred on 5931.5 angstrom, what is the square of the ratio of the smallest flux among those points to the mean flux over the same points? 0.83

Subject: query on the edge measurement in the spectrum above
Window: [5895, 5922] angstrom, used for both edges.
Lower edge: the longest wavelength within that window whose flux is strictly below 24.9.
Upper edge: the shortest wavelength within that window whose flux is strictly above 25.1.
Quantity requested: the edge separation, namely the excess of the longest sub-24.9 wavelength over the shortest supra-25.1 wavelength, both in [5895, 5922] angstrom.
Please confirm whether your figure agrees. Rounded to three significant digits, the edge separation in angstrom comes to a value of 16.3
